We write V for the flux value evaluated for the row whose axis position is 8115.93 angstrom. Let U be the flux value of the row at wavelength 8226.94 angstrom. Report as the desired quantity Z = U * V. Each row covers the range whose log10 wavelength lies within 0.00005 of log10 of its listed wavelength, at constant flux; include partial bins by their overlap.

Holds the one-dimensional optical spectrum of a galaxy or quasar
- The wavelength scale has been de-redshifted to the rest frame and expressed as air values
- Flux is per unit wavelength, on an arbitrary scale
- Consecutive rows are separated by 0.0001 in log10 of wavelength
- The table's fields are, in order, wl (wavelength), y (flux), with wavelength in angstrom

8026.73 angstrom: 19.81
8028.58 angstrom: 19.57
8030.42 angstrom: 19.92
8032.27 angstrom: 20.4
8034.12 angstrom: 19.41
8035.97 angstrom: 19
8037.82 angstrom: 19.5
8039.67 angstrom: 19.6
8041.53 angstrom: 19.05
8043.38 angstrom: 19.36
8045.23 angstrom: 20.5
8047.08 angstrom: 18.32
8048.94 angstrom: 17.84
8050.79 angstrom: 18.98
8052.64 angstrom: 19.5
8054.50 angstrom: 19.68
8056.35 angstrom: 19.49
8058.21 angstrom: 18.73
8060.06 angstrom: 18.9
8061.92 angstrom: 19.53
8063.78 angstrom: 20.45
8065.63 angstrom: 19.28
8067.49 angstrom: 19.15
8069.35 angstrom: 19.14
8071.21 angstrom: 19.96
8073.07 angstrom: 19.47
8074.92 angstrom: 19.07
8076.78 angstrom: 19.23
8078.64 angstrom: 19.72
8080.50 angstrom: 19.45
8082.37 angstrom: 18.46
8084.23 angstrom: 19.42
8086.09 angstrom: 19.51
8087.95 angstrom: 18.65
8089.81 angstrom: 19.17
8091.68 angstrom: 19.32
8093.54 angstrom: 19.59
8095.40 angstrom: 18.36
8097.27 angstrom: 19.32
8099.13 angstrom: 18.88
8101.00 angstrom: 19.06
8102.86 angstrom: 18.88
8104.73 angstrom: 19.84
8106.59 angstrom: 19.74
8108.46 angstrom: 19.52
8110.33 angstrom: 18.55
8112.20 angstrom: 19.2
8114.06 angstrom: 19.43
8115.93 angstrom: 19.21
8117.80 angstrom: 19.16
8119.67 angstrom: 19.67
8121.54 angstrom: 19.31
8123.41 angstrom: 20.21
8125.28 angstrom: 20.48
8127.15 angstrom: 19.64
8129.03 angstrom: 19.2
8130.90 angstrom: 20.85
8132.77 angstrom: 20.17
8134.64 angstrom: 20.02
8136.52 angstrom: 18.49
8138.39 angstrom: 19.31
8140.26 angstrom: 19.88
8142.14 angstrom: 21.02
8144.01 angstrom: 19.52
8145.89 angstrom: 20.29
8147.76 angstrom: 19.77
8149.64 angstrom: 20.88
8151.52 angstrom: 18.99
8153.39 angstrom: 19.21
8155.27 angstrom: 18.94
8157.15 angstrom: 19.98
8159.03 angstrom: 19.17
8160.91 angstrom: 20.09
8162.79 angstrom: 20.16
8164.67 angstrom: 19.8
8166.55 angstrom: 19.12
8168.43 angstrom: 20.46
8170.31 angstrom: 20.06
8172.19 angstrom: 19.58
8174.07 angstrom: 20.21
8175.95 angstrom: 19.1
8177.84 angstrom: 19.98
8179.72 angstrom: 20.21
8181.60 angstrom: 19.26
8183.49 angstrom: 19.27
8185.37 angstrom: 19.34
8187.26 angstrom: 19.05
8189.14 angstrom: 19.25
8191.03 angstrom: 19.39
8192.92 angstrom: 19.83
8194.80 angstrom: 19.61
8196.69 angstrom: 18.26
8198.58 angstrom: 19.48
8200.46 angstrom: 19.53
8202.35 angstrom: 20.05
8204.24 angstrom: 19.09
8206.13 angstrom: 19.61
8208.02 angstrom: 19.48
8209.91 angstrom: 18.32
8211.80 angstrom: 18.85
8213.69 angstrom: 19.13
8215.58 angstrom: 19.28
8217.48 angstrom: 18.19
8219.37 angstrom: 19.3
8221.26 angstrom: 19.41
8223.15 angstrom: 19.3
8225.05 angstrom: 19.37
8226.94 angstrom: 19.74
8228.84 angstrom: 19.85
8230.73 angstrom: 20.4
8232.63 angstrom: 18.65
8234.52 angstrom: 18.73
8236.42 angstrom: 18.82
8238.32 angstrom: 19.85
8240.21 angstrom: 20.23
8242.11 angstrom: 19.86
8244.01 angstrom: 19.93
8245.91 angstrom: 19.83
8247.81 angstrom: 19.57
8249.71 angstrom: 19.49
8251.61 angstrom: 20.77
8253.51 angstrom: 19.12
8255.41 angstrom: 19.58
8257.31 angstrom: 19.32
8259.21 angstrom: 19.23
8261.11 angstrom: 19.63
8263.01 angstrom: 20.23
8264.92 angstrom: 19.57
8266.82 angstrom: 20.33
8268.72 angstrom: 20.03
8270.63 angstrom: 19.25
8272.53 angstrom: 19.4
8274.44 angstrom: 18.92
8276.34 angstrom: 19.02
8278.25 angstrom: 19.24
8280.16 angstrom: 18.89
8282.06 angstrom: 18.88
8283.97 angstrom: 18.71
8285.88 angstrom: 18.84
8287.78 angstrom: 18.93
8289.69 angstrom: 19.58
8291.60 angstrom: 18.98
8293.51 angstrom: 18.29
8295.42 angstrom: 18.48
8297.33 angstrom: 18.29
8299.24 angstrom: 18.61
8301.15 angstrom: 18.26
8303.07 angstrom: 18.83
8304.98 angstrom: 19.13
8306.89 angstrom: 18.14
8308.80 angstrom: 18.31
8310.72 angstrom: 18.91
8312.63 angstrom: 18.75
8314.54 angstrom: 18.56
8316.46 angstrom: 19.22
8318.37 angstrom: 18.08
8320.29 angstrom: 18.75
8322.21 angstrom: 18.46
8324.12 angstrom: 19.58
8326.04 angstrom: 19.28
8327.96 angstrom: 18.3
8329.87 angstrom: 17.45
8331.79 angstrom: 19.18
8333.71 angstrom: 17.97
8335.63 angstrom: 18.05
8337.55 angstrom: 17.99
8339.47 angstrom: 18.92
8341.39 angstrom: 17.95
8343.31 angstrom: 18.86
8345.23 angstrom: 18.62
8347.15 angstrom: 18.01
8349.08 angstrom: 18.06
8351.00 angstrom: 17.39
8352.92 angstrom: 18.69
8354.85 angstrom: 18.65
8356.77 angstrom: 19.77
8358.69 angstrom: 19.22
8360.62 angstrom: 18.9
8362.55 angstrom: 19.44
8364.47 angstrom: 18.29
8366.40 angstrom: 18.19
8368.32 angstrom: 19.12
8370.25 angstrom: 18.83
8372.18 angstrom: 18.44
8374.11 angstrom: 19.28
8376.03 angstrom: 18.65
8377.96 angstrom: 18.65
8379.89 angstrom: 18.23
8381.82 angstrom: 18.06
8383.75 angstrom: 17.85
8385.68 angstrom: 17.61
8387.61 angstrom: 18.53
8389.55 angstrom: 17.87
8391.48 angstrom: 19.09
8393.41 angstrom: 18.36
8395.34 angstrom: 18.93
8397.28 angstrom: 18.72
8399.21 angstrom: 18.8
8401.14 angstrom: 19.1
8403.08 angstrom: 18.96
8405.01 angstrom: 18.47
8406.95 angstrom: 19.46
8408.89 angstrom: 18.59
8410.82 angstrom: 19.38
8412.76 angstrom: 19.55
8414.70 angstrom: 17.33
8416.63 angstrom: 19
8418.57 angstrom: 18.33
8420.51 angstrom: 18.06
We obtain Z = 379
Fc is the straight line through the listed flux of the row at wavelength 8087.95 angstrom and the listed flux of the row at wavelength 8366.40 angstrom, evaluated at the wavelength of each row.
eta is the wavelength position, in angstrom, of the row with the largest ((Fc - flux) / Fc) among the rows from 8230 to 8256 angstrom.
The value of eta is 8232.63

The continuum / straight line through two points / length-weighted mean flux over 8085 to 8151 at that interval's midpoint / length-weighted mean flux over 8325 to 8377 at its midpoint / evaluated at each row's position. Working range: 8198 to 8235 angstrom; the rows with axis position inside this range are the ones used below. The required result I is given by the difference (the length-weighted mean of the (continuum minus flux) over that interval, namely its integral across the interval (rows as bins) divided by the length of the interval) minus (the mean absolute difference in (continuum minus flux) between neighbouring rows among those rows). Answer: -0.7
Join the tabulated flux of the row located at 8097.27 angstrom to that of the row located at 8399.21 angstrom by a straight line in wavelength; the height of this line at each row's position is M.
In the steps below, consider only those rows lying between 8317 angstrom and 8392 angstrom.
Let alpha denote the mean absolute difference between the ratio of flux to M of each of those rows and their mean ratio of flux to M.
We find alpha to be 0.0262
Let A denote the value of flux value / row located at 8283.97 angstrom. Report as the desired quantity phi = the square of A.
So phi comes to 350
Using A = 18.71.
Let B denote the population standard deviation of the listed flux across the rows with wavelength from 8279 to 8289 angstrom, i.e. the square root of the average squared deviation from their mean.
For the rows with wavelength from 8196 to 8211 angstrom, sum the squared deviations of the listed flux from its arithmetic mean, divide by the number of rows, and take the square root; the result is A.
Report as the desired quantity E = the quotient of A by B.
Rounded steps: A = 0.59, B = 0.08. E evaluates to 7.85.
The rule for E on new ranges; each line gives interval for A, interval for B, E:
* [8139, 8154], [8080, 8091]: 1.68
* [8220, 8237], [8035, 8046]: 1.09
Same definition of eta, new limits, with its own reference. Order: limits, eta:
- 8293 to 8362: 8351.00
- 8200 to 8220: 8217.48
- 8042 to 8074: 8048.94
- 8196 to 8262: 8217.48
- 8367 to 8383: 8381.82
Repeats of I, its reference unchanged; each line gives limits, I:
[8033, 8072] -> -0.1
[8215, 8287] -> -0.9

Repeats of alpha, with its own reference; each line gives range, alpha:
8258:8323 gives 0.0218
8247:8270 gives 0.0213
